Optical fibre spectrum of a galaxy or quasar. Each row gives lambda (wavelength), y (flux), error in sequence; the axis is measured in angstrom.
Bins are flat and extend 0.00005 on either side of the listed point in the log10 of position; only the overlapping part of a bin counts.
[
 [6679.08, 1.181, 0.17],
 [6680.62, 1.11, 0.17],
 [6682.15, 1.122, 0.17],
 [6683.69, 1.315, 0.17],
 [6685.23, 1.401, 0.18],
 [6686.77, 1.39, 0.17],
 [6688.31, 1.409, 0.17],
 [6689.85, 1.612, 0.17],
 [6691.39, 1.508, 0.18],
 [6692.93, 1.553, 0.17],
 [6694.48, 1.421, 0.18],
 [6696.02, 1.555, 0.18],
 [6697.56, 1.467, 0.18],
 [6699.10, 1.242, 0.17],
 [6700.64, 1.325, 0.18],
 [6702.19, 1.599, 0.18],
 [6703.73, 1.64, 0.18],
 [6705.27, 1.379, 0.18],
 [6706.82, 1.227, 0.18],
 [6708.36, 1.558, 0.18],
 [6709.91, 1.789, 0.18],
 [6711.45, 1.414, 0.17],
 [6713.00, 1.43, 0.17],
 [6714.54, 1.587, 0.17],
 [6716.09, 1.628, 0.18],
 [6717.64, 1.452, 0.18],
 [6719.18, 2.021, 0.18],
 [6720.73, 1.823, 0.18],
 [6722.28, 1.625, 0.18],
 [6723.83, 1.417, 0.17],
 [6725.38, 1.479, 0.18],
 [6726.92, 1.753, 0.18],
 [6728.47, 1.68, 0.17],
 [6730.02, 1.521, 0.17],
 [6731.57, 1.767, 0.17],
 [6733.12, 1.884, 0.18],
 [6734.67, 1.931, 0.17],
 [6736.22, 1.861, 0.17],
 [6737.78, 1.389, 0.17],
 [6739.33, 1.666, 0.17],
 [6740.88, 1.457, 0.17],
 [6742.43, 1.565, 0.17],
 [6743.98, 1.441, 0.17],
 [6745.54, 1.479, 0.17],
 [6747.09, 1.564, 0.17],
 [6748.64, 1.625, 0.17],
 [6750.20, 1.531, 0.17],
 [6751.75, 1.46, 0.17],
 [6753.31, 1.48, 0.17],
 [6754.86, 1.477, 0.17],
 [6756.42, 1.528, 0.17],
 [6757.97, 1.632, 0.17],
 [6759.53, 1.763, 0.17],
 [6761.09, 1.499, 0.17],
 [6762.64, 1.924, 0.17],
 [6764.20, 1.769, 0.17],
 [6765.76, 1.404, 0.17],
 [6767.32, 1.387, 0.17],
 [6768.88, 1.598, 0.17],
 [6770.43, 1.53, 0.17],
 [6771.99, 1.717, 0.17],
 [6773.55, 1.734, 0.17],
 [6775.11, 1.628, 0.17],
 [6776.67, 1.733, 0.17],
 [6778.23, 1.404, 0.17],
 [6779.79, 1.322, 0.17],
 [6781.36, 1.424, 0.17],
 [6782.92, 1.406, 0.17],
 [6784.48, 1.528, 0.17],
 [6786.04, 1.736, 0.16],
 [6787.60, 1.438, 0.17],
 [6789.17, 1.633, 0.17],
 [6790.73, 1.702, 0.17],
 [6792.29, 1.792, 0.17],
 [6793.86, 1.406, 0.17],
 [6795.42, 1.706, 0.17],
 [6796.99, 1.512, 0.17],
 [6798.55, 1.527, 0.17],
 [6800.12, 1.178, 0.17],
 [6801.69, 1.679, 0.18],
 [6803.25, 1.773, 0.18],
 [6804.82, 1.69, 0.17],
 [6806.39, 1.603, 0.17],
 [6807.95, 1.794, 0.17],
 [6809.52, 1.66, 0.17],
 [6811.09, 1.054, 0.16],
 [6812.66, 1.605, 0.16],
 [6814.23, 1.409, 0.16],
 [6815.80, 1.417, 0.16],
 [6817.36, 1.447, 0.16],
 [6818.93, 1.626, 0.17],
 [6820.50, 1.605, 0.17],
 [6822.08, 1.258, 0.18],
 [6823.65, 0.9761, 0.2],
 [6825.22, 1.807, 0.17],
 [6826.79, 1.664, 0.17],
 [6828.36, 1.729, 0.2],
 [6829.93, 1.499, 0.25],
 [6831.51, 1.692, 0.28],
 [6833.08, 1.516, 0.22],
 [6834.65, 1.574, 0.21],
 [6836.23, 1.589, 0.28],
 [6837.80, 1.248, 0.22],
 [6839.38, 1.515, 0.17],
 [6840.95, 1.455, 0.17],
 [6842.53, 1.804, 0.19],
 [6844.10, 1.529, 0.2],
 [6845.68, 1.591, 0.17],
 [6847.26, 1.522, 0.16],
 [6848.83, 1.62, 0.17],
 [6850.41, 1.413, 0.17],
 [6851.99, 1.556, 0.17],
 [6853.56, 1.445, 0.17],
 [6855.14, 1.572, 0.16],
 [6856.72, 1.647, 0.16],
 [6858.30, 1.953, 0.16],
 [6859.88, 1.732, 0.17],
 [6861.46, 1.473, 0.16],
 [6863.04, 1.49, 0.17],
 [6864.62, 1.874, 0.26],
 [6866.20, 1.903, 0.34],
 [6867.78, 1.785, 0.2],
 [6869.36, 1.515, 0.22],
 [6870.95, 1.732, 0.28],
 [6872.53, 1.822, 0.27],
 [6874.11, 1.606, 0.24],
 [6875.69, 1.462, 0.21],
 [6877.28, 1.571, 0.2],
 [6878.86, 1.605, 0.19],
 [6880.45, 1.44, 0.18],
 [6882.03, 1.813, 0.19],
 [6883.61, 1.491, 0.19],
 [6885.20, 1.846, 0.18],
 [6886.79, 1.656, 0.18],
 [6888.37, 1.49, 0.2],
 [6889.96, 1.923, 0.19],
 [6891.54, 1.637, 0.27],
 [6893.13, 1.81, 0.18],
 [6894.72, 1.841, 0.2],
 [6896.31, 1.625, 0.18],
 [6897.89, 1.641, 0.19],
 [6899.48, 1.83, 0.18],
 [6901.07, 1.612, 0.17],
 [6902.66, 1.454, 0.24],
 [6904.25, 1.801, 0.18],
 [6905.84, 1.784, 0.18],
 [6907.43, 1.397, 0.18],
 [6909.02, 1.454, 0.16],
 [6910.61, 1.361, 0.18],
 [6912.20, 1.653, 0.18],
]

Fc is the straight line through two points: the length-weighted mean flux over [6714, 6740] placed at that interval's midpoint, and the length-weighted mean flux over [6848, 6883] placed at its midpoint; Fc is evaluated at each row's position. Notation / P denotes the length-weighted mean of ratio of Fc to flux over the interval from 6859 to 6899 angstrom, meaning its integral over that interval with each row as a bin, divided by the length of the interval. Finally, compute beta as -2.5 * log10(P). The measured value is 0.02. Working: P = 0.985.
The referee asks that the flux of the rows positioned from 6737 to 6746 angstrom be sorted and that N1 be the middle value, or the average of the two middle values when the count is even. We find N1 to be 1.47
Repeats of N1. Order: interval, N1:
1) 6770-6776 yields 1.67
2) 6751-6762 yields 1.50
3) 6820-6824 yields 1.26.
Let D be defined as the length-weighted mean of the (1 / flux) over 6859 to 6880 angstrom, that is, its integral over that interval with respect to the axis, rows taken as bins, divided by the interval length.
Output 0.61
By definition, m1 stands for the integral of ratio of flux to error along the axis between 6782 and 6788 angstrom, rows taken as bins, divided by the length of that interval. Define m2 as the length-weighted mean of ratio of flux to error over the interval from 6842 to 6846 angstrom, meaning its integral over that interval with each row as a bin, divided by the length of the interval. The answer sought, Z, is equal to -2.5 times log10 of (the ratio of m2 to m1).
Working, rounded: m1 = 9.2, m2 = 8.7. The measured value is 0.05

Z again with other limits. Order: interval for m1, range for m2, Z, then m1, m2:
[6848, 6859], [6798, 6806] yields 0.08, 9.7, 9.0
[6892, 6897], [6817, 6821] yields -0.02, 9.2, 9.4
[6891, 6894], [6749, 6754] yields -0.07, 8.2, 8.8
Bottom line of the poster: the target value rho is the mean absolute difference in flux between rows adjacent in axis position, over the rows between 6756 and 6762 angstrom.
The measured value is 0.17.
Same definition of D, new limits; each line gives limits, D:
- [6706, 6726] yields 0.65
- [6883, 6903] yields 0.60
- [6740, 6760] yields 0.65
